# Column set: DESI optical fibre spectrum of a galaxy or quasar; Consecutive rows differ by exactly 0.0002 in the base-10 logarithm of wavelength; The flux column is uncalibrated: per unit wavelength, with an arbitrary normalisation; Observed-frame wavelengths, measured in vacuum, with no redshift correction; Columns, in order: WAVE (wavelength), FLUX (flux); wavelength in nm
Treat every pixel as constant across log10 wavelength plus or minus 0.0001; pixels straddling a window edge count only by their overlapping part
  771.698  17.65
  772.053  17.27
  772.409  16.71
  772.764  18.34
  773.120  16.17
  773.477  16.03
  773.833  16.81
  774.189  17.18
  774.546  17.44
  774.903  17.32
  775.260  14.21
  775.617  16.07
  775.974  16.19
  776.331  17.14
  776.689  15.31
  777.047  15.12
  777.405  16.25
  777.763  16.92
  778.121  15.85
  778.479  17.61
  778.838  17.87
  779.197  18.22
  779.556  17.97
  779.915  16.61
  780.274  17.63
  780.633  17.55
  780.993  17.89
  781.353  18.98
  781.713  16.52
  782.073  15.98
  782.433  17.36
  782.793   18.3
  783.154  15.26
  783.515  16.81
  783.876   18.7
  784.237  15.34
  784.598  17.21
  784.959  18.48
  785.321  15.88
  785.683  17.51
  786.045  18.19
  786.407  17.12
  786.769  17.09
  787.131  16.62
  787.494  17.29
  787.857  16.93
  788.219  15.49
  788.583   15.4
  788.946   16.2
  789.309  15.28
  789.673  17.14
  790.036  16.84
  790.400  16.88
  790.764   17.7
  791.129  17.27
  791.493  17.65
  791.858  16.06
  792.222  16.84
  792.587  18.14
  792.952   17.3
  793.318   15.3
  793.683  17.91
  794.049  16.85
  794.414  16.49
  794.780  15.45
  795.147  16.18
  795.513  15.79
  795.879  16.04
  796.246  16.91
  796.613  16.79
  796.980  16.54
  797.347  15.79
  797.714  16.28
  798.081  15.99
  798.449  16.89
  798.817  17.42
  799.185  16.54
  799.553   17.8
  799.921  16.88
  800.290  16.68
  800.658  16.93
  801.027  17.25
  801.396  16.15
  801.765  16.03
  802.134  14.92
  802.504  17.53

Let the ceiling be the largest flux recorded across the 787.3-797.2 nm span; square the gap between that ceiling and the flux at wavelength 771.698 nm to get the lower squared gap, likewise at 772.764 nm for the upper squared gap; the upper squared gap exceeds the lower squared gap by -0.2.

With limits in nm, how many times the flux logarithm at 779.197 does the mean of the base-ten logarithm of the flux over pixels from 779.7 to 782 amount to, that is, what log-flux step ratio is 0.99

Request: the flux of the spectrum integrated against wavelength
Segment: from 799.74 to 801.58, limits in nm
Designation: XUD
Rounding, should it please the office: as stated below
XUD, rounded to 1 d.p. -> 30.9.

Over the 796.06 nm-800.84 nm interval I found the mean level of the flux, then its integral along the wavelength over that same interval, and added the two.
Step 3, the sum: 96.7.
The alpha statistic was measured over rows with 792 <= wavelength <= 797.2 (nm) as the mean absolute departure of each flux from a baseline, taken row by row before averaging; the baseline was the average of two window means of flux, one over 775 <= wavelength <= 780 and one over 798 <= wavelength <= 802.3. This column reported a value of 0.64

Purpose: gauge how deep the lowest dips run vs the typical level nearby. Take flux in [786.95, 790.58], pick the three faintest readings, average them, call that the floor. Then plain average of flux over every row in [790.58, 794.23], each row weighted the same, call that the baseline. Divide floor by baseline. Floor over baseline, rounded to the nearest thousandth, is 0.900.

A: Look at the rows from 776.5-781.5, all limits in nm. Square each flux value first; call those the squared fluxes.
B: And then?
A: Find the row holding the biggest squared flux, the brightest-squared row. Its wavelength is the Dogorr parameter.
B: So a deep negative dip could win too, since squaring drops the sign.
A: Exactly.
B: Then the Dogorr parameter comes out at 781.353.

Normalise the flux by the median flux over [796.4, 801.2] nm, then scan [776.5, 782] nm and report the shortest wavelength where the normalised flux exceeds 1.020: 778.479 nm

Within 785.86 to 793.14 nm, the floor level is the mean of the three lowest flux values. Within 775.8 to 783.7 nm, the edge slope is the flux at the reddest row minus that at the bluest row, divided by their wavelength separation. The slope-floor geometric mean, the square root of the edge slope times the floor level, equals 1.1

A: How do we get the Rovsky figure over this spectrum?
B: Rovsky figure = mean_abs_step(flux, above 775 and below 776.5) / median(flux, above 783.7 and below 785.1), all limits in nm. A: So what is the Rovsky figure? 0.055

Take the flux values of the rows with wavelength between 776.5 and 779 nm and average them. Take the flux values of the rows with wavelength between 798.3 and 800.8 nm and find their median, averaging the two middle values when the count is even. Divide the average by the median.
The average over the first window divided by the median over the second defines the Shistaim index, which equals 0.97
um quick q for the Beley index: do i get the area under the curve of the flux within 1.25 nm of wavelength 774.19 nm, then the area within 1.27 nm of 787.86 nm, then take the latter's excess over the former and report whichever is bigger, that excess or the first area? 41.1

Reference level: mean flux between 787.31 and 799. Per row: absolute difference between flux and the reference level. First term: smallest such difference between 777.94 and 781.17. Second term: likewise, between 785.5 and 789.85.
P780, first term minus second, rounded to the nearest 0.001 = -0.010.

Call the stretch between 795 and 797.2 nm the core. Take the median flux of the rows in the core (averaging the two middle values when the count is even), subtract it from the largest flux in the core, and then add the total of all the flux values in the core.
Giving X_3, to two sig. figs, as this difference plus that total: 99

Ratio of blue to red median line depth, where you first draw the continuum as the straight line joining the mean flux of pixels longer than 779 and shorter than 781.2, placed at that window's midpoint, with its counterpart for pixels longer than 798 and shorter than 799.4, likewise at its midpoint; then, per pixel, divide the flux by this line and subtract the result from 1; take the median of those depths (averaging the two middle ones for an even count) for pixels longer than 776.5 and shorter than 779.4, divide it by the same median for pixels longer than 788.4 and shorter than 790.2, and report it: 1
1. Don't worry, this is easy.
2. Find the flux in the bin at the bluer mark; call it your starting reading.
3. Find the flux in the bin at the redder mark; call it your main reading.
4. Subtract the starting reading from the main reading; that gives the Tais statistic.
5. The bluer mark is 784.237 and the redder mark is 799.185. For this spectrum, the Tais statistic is 1.2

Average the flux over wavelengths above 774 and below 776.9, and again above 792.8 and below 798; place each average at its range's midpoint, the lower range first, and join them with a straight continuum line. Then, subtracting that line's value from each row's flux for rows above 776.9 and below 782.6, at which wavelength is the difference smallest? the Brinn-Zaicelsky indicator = 777.047 nm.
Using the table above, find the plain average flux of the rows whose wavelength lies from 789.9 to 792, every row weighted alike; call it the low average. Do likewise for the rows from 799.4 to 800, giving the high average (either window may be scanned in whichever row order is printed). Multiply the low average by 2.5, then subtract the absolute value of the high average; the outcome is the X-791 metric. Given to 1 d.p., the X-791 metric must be 25.3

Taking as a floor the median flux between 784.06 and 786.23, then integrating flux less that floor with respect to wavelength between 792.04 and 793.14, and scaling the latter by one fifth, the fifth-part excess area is 0.0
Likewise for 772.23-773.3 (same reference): -0.1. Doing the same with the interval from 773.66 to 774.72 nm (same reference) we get 0.0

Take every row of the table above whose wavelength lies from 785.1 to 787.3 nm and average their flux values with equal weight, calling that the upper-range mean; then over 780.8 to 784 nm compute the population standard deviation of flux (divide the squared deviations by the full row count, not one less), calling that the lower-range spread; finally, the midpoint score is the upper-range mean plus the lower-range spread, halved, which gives 9.1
